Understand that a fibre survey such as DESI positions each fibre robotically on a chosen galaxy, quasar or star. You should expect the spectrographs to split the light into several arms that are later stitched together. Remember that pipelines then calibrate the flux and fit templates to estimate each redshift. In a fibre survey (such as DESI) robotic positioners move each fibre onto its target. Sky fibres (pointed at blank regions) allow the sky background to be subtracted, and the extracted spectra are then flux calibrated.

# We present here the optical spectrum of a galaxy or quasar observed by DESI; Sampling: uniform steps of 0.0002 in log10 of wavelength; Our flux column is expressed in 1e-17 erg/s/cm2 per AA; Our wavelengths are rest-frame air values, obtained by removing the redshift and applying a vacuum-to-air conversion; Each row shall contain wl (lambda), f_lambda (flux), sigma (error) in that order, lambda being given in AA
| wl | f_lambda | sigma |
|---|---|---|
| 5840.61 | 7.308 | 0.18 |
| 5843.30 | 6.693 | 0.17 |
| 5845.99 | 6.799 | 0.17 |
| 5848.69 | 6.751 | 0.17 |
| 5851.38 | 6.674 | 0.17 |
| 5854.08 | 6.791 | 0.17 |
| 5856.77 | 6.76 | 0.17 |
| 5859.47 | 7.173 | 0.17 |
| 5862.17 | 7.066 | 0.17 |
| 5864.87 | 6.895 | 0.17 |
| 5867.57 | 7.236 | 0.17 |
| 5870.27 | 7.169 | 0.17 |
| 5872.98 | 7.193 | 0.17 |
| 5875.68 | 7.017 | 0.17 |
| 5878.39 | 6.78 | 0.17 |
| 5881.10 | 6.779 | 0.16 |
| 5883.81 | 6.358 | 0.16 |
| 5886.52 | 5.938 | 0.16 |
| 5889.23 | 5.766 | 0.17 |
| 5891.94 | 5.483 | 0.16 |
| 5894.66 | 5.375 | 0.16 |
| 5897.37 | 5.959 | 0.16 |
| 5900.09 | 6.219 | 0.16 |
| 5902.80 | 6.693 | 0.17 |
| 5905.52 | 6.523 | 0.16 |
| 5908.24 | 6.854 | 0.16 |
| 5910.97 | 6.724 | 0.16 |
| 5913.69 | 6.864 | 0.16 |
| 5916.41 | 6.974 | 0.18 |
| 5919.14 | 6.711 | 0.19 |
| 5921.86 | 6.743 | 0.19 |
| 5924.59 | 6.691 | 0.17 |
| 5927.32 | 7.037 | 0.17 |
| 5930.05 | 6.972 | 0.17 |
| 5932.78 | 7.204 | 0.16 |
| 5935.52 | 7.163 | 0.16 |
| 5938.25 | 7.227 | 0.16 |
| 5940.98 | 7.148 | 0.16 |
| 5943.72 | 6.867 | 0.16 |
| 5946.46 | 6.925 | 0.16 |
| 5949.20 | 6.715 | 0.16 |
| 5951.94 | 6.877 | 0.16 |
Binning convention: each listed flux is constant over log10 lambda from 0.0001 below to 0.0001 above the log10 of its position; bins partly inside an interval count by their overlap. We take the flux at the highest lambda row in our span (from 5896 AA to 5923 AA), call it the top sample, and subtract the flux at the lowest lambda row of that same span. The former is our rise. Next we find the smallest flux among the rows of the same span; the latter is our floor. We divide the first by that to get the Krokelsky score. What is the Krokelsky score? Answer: 0.132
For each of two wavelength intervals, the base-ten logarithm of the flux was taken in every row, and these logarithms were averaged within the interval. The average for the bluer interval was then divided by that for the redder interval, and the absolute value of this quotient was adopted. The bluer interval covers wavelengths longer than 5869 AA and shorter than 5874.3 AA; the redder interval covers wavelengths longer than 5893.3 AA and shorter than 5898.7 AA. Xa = 1.14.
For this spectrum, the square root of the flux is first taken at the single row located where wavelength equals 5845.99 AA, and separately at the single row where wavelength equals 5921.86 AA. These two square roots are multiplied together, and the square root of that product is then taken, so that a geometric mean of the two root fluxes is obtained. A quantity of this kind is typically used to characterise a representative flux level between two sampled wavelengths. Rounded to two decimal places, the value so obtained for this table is 2.60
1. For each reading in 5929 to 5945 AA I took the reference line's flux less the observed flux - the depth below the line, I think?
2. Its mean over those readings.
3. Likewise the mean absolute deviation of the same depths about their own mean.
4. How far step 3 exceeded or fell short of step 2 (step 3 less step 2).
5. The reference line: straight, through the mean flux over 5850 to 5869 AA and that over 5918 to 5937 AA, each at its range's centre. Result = 0.28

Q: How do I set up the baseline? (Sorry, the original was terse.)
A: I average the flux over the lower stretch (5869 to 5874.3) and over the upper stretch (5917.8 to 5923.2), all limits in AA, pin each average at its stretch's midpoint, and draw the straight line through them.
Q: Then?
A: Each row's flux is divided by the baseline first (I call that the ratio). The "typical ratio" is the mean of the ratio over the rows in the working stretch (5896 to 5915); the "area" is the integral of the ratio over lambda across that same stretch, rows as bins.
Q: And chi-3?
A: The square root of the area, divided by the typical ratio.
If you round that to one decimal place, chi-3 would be 4.5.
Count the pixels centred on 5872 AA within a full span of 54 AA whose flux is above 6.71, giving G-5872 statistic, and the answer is 13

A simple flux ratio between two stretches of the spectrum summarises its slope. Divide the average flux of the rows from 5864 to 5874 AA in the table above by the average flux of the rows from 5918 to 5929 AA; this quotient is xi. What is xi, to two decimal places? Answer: 1.05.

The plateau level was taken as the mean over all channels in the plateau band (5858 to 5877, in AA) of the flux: 7.11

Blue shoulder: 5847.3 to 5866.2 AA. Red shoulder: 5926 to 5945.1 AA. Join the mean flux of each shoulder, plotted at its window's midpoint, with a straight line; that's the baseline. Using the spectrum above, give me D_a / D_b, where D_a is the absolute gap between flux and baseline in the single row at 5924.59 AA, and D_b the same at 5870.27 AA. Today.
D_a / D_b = 1.4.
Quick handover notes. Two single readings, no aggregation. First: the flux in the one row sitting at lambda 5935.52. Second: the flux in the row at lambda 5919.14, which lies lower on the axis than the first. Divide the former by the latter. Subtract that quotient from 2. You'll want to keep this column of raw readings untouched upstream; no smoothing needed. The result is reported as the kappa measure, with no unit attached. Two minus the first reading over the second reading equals 0.93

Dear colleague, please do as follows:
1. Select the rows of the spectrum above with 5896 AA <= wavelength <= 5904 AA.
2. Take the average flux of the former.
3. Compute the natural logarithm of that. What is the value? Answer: 1.839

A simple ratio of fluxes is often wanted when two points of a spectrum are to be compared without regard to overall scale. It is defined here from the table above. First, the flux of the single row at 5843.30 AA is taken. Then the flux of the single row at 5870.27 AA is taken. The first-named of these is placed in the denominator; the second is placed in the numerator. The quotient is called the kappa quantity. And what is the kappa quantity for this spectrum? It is 1.07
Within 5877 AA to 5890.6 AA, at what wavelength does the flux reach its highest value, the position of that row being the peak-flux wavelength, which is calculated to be 5878.39 AA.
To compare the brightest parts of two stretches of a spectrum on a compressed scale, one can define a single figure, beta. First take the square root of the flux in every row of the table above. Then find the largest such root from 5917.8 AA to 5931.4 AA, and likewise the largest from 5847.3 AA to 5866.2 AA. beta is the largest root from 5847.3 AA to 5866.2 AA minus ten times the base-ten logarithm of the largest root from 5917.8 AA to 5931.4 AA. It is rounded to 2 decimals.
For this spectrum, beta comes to -1.56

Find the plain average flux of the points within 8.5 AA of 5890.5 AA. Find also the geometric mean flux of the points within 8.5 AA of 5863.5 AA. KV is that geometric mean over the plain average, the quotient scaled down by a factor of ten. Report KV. 0.121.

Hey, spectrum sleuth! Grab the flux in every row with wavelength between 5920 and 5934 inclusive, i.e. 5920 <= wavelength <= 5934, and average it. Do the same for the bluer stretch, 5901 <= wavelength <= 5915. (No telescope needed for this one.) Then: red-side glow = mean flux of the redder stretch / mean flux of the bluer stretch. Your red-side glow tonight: 1.03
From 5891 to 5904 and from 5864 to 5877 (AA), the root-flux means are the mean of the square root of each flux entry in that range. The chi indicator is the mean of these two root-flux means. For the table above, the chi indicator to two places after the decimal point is 2.55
